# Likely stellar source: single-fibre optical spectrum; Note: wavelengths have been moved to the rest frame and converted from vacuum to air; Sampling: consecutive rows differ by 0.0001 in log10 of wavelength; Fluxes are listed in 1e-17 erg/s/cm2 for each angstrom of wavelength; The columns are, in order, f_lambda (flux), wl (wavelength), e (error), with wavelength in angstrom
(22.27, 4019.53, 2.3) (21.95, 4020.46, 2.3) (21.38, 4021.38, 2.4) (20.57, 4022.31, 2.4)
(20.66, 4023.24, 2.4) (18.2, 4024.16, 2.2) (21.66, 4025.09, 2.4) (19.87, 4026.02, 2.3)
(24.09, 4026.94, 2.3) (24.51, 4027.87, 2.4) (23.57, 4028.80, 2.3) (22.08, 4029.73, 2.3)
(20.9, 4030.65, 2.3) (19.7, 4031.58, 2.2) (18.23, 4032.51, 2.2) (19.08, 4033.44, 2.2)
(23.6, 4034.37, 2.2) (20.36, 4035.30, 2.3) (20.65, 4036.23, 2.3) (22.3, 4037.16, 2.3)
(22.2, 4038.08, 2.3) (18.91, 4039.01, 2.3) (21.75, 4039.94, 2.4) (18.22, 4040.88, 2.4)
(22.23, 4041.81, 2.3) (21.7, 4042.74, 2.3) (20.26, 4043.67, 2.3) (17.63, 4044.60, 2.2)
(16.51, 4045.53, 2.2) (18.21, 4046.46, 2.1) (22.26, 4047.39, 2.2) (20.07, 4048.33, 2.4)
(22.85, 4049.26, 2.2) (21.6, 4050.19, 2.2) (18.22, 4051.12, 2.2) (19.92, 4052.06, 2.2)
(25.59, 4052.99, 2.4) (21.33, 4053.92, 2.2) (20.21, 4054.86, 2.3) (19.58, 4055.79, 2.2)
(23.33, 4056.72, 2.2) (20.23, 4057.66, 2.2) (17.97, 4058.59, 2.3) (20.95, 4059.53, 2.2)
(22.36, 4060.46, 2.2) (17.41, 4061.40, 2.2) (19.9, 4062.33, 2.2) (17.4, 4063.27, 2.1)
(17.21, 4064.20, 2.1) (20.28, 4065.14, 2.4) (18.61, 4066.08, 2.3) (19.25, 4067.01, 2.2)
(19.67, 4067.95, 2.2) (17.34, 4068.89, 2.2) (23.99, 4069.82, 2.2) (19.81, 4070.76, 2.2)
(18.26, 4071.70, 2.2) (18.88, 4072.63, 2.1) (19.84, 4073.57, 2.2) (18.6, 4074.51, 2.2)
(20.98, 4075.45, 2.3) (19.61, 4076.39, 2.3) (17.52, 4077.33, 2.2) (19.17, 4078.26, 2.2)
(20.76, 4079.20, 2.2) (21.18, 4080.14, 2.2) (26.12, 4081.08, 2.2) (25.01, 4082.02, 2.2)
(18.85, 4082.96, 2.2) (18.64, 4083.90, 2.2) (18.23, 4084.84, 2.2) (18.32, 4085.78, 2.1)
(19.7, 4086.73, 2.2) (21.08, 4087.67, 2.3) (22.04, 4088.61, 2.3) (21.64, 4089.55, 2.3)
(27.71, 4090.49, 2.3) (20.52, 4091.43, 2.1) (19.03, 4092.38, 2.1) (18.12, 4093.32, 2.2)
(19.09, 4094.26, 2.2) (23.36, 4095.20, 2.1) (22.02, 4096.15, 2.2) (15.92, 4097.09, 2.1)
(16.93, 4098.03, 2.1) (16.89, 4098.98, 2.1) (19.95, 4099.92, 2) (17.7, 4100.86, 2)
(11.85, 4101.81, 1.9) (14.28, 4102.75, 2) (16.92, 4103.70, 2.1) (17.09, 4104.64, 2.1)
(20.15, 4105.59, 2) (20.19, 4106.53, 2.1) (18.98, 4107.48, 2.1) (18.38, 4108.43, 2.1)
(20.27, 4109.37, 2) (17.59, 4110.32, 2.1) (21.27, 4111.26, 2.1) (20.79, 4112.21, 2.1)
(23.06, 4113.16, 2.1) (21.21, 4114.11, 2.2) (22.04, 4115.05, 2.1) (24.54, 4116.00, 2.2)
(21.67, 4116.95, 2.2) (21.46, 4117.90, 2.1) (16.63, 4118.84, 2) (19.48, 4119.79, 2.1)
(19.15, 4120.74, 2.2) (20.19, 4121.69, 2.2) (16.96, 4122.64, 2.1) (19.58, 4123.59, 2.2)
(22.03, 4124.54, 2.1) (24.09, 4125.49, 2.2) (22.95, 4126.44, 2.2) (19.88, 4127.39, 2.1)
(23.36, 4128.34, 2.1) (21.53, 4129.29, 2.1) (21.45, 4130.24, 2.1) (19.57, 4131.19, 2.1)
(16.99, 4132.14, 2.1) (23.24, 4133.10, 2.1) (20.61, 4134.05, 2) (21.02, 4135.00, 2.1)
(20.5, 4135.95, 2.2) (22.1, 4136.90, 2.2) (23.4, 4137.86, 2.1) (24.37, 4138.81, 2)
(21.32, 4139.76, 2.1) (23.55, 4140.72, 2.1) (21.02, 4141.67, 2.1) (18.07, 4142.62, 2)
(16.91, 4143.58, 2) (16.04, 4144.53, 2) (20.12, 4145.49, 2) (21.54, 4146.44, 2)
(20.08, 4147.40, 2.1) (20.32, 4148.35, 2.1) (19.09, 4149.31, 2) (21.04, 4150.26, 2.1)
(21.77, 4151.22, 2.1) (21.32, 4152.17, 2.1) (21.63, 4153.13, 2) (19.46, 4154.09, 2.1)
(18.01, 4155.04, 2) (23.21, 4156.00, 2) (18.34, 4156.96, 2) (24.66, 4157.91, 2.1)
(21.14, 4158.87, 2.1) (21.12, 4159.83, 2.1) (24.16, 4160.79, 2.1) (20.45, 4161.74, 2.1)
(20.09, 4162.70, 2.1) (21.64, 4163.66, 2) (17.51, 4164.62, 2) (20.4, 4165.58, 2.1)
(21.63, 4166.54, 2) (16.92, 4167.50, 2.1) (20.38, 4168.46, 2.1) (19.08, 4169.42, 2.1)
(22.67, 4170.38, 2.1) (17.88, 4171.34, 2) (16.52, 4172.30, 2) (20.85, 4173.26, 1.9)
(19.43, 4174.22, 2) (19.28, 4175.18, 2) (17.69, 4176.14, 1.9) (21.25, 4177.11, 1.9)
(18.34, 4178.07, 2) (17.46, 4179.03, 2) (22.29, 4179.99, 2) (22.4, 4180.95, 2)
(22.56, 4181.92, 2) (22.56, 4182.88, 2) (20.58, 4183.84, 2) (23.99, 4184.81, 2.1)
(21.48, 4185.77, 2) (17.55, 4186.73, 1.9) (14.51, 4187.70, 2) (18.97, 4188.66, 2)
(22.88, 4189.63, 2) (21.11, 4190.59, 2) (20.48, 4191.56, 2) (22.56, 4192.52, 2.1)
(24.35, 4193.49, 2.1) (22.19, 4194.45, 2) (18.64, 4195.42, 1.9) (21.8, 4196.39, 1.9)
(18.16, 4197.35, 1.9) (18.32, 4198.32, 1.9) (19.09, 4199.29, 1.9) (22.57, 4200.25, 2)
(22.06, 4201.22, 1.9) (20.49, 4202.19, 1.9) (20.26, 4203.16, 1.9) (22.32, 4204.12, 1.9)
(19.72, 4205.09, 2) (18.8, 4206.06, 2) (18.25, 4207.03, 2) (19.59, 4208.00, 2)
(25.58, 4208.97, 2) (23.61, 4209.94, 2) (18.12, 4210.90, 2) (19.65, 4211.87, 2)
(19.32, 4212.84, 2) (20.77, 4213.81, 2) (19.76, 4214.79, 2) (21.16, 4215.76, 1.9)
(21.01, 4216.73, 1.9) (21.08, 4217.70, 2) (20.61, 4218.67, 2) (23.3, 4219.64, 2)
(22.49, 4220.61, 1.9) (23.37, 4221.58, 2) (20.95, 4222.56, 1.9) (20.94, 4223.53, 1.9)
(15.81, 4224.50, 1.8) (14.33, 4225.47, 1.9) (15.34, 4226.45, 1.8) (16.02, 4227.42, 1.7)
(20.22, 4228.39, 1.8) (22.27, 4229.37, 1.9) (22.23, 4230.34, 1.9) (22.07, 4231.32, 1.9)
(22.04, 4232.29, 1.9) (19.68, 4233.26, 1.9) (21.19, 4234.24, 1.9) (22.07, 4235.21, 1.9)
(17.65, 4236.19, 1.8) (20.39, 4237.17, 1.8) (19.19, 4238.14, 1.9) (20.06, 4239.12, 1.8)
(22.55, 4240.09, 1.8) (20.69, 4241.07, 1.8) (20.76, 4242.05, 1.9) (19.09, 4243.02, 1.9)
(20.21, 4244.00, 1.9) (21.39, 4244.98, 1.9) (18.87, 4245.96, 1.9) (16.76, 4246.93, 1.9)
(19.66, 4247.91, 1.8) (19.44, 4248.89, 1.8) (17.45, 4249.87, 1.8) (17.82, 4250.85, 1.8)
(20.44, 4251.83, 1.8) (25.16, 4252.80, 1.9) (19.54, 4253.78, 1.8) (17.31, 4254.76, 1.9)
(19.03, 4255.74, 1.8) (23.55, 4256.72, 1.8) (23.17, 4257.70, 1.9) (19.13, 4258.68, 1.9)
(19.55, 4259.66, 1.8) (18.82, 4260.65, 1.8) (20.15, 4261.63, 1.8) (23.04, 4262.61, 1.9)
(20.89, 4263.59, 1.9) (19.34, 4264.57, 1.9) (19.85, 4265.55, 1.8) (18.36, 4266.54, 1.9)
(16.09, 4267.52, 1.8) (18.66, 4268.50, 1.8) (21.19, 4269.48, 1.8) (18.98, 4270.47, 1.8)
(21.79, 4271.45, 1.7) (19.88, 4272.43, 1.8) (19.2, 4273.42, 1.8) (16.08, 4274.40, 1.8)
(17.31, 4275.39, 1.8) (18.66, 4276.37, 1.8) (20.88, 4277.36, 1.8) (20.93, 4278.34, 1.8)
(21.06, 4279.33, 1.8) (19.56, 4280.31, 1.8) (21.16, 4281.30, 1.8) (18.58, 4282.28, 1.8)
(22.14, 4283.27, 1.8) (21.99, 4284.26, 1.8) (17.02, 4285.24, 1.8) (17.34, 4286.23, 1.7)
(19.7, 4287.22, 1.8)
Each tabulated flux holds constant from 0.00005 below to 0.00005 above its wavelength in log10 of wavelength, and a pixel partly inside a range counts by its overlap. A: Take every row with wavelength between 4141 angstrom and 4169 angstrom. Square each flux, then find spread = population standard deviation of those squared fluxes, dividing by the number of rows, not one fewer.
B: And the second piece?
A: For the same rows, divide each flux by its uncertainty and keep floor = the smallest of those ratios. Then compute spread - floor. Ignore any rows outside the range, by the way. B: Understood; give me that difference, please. 74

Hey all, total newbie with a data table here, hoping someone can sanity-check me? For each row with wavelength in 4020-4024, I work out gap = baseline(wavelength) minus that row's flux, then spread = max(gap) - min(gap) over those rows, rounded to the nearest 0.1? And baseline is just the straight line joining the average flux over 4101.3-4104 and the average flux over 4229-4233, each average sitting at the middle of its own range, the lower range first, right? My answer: 1.5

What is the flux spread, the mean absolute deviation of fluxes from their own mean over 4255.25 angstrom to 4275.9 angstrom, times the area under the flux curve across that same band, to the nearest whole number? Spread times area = 622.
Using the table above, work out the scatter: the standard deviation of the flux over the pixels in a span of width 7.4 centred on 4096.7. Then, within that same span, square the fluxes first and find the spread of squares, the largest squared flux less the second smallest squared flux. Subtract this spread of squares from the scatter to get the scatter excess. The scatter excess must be -258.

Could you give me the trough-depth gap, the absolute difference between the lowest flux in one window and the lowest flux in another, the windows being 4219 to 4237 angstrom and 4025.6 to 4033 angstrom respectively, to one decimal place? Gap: 3.9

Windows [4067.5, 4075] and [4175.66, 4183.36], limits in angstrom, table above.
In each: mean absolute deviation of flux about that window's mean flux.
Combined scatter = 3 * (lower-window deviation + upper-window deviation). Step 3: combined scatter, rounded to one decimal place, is 10.0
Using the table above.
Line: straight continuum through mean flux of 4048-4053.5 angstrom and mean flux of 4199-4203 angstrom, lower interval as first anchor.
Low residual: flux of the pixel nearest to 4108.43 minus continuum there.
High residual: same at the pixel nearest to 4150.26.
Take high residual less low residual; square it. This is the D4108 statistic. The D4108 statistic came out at 8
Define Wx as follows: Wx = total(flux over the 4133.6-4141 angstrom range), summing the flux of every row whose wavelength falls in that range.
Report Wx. 177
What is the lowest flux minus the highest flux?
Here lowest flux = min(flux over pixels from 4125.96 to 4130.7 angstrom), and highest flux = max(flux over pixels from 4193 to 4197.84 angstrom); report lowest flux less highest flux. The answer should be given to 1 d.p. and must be -4.5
